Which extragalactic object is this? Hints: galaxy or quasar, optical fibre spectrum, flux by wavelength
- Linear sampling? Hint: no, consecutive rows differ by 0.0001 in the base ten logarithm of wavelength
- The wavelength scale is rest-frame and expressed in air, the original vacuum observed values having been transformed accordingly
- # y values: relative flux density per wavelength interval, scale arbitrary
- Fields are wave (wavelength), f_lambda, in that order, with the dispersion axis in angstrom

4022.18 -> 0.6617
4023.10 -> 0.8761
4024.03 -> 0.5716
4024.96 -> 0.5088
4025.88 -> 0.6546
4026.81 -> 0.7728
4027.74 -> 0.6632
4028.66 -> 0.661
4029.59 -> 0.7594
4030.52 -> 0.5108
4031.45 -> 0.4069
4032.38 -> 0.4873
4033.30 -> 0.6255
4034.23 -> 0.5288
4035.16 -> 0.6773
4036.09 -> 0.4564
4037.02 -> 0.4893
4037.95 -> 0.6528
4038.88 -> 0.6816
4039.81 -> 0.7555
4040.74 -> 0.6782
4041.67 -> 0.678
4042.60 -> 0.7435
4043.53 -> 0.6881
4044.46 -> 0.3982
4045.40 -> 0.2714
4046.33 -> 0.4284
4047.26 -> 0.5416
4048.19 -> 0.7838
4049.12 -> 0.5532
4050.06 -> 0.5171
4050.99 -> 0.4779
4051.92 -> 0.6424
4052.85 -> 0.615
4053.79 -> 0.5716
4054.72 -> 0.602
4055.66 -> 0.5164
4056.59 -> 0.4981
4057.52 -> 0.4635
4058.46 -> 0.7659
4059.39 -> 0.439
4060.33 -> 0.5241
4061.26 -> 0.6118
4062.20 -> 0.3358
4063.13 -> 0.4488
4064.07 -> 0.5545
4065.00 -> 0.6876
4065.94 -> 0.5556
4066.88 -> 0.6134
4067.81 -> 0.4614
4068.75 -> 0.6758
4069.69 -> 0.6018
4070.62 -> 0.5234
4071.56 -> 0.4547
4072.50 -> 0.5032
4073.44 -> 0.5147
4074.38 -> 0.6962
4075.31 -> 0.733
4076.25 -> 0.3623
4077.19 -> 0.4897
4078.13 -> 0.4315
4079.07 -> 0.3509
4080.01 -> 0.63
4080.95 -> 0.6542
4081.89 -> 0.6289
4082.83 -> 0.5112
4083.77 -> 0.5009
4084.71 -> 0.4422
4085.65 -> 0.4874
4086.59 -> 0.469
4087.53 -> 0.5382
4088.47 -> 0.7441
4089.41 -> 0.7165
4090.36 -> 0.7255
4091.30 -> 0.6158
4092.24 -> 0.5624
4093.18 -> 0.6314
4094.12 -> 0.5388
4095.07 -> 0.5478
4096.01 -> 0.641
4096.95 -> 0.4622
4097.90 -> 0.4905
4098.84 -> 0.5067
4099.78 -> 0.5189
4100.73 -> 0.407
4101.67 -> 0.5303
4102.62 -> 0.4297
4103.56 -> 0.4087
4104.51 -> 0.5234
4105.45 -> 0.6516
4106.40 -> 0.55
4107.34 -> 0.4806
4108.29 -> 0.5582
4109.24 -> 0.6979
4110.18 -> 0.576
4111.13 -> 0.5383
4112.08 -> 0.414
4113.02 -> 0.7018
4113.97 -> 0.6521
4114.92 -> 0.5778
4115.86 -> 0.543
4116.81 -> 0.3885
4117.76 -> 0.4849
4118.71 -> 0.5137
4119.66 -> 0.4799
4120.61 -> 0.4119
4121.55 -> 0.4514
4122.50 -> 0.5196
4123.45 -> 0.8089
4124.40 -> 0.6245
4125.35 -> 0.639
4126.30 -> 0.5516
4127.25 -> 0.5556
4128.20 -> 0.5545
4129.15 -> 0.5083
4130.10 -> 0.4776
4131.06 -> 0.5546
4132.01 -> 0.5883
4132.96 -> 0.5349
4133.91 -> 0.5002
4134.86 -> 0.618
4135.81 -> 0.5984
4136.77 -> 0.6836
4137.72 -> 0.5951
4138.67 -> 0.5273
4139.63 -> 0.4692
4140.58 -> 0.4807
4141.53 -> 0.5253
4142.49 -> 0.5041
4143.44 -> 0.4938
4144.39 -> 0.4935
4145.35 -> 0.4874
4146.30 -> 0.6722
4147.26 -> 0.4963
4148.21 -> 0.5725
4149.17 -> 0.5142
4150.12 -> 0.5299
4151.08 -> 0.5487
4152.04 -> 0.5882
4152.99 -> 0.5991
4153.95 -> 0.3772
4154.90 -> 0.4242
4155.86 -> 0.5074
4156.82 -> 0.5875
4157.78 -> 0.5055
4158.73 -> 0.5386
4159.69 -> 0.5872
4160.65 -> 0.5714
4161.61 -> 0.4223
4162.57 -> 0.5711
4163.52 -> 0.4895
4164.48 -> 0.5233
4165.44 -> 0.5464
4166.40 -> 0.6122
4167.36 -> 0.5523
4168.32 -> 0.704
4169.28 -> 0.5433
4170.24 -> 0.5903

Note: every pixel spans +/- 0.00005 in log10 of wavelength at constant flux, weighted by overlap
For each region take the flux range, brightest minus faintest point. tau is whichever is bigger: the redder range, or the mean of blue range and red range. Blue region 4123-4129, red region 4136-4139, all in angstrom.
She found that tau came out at 0.207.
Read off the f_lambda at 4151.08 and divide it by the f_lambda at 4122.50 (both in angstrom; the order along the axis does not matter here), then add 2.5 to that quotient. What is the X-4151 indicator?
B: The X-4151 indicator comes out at 3.56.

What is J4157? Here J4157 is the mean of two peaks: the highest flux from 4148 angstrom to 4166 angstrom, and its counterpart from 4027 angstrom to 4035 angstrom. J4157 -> 0.679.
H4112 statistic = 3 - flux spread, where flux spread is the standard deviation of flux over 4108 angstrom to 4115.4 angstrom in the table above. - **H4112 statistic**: 2.91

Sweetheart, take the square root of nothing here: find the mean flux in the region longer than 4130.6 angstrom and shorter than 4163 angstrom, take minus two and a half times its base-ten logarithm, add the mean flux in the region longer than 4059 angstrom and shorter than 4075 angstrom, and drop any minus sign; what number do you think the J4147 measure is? 1.22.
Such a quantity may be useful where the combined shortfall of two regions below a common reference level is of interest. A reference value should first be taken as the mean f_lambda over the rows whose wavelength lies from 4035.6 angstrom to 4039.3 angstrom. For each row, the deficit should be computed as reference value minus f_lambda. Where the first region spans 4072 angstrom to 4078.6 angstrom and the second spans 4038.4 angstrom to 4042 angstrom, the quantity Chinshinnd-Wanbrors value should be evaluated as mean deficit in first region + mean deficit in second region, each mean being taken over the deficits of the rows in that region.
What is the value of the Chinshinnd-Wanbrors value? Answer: -0.09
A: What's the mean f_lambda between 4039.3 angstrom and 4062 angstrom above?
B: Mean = 0.57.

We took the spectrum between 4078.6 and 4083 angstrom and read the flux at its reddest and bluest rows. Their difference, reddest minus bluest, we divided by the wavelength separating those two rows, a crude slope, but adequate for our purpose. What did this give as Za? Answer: 0.04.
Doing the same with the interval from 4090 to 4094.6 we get -0.05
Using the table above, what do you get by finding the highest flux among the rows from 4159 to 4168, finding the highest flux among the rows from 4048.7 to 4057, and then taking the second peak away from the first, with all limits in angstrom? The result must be -0.030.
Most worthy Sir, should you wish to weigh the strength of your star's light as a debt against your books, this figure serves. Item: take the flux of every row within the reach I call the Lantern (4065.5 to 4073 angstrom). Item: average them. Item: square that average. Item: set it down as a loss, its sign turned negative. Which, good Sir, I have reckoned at -0.301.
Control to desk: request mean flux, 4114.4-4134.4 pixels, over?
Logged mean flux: 0.537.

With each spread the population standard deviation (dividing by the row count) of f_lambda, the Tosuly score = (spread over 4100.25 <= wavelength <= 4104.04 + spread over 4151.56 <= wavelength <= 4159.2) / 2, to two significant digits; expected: 0.063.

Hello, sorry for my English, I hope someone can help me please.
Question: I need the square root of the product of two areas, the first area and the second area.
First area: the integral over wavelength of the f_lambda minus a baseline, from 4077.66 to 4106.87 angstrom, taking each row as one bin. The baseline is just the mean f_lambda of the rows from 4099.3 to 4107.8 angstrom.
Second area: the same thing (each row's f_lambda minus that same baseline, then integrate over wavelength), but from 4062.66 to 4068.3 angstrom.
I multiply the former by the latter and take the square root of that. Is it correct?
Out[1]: 0.6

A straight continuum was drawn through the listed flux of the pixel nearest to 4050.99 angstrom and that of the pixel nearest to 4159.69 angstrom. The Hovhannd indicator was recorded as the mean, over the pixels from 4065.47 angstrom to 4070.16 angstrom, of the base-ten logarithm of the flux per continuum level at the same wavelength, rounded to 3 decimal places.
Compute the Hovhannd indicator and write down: 0.067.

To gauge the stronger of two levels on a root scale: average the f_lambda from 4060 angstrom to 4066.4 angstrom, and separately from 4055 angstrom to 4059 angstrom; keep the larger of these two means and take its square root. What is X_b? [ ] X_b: 0.749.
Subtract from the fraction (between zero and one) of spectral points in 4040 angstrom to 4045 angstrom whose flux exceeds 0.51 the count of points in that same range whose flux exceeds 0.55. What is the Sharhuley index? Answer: -3.2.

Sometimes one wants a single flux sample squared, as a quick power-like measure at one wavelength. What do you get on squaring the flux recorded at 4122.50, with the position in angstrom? 0.27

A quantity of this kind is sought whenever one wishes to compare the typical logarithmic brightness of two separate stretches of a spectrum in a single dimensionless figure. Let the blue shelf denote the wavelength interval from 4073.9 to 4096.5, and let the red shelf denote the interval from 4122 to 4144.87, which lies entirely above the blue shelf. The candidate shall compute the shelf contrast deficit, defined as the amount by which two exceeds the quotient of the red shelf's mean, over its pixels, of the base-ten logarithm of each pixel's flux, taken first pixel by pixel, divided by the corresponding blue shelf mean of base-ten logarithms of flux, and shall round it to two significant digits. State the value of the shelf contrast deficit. 0.99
